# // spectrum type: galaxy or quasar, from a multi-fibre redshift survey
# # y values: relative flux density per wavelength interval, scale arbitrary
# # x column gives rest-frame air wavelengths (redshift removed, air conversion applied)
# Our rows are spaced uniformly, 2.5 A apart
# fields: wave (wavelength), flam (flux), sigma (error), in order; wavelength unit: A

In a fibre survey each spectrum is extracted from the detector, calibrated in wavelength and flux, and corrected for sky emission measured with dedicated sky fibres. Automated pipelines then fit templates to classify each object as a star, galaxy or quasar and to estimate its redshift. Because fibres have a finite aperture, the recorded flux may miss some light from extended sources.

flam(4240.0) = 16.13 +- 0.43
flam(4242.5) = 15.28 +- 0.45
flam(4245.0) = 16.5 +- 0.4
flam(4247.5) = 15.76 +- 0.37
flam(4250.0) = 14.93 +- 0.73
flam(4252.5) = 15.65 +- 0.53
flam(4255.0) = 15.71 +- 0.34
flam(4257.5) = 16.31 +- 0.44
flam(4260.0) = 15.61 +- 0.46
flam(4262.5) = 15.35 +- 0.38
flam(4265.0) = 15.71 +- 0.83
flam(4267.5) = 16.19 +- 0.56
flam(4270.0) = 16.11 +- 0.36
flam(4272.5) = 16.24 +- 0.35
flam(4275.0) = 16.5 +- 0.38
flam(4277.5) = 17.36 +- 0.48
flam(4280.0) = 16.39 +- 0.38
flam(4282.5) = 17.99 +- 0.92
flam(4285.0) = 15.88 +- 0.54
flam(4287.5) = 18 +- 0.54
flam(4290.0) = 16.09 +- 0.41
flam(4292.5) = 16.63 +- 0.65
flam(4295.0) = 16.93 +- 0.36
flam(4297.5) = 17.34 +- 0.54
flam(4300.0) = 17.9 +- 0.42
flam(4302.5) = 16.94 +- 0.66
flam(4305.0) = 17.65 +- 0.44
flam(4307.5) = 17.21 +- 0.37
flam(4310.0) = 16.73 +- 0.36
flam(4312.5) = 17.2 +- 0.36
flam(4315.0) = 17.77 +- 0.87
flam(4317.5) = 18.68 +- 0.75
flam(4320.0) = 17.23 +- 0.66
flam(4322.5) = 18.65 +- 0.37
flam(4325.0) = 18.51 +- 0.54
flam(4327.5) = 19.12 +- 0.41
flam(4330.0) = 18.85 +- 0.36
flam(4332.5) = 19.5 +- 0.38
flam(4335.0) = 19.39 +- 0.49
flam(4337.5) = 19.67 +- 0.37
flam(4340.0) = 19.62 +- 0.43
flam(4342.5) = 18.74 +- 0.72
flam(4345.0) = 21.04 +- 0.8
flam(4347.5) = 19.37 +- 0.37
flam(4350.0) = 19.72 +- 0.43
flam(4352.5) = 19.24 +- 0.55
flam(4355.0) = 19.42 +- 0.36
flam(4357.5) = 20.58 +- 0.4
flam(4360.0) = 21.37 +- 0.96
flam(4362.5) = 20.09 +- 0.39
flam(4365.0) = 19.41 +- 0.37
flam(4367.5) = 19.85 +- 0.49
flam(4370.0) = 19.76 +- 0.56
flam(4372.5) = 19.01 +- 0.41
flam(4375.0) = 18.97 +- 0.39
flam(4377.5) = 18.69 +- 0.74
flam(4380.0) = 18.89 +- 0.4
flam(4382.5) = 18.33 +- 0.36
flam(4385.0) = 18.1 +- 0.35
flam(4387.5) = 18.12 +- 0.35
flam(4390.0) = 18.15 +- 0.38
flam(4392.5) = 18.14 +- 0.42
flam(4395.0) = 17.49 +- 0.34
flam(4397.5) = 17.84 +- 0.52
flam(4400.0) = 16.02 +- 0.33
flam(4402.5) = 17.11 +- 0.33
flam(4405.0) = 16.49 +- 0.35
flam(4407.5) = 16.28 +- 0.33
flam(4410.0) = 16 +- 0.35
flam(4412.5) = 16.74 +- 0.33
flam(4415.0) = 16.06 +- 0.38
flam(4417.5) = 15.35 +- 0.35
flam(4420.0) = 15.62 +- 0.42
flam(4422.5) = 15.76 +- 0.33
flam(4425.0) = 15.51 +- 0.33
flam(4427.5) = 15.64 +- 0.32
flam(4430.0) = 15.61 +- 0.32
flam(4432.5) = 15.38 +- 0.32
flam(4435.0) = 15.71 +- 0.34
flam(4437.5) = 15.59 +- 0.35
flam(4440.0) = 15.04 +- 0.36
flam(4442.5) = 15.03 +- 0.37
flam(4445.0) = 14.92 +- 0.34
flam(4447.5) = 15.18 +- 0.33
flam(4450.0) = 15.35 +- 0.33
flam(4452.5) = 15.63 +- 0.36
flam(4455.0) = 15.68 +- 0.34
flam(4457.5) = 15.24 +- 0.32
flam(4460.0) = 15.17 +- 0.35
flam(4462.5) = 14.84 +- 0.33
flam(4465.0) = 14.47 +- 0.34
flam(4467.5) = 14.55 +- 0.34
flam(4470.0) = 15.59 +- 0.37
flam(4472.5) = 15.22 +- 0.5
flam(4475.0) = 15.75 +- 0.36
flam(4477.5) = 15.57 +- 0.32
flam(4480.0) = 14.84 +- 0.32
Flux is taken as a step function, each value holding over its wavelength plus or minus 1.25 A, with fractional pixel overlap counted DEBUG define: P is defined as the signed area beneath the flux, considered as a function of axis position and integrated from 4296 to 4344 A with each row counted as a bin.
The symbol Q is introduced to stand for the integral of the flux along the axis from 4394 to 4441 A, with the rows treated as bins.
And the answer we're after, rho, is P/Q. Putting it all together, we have 1.16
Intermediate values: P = 876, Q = 755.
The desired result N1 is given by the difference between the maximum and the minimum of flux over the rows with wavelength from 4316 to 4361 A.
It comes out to 4.1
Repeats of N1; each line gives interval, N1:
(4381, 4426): 3.0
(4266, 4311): 2.1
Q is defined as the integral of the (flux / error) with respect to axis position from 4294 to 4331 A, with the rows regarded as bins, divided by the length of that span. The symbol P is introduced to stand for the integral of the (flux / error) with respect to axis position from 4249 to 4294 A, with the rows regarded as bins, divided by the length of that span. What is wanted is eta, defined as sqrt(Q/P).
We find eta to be 1.06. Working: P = 34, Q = 38.7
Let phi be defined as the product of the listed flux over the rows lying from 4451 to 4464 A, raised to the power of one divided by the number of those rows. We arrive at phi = 15.3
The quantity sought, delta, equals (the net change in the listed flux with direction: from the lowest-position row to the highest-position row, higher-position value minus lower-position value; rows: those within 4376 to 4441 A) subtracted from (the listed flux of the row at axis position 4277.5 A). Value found 21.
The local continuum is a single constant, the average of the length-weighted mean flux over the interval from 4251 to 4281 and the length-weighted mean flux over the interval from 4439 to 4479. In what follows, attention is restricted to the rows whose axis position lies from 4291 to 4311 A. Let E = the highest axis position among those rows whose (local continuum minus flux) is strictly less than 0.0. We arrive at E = 4310.0 A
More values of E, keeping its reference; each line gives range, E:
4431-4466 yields 4455.0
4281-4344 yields 4342.5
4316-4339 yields 4337.5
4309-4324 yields 4322.5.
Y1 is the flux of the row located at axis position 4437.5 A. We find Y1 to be 15.59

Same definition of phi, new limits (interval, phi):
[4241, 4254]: 15.6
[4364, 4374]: 19.5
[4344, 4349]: 20.2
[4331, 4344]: 19.4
